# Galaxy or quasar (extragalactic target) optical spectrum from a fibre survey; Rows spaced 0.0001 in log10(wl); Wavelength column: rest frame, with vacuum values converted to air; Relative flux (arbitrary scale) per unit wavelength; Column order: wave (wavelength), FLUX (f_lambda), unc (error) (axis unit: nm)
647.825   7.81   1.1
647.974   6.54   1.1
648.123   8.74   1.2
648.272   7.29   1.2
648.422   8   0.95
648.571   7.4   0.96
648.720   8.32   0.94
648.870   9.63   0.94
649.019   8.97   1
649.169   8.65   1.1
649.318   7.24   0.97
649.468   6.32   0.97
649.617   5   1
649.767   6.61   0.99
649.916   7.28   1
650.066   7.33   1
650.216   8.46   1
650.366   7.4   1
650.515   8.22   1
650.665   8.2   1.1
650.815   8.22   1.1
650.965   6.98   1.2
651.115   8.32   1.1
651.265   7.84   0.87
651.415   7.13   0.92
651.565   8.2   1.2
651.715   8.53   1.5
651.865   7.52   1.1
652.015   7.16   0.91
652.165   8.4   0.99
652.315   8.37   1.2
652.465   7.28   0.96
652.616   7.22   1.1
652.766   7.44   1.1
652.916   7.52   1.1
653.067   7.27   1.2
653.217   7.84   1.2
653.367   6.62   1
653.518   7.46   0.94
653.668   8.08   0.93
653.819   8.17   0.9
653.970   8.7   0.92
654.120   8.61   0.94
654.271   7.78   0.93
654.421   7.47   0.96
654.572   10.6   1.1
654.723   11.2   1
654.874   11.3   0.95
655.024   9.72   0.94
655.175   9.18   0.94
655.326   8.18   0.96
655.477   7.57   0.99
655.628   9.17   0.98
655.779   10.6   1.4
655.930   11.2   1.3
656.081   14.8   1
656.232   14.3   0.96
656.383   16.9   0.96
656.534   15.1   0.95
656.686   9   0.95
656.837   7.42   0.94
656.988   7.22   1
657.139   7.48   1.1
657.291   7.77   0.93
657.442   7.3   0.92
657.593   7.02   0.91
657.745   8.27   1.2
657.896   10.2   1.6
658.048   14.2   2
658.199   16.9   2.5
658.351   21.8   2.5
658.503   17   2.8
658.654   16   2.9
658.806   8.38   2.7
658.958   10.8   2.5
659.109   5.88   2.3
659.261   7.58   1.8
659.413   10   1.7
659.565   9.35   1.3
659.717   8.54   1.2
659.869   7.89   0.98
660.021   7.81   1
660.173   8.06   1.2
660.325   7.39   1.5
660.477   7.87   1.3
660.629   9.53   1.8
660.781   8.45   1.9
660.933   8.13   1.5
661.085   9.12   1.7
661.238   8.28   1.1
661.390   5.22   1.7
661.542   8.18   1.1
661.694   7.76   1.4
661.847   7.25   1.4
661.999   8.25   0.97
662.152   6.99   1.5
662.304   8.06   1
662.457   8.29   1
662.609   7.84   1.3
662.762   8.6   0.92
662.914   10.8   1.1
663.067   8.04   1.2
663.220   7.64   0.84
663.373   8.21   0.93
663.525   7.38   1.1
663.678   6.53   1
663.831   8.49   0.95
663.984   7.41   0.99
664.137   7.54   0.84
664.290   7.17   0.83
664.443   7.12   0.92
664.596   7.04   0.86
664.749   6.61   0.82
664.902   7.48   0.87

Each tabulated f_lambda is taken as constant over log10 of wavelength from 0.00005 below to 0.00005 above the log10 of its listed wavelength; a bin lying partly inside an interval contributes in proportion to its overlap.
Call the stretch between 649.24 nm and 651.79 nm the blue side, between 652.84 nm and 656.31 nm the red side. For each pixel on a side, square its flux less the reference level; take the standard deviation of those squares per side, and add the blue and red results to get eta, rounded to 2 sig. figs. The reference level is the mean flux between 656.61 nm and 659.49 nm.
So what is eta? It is 12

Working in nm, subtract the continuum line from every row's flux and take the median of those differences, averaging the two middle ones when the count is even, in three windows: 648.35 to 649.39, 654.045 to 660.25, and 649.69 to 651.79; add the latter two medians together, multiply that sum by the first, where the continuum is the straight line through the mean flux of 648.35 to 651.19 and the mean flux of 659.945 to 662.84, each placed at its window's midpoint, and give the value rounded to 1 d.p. 1.0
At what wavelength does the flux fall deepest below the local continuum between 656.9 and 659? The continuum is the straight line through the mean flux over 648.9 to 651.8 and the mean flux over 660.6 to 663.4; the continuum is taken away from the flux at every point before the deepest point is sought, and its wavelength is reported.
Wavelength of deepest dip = 657.593 nm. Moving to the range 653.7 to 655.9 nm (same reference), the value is 654.421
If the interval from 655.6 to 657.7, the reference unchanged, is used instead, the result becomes 657.593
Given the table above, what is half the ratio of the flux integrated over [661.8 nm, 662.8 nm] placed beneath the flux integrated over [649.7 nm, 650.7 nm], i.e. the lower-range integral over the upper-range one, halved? 0.48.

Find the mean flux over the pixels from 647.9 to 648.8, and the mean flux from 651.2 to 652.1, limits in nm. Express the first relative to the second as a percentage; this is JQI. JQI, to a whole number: 100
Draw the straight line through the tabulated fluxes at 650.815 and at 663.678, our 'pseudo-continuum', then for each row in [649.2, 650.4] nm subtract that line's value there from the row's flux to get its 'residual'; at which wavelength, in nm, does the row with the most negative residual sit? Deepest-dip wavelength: 649.617 nm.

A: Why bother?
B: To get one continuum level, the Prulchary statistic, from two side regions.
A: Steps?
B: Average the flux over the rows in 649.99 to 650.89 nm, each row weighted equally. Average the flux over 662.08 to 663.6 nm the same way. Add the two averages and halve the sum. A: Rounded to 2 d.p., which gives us 8.08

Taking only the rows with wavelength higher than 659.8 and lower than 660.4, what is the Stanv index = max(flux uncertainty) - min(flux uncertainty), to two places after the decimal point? 0.52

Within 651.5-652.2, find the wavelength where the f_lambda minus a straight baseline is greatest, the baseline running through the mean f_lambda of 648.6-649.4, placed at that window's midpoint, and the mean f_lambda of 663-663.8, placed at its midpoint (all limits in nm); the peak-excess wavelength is 651.715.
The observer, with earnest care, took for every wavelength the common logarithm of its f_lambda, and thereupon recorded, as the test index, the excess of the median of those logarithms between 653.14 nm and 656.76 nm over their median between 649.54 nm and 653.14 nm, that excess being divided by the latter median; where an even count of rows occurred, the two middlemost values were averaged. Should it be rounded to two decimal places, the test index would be 0.10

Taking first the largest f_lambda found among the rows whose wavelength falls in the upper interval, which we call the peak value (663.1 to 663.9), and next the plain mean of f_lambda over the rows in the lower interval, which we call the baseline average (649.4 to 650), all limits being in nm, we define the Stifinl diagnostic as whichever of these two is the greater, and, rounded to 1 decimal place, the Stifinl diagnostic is 8.5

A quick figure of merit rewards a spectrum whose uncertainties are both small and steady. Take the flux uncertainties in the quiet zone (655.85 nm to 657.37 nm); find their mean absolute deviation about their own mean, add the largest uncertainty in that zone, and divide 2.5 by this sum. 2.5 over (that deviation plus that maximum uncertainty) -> 1.8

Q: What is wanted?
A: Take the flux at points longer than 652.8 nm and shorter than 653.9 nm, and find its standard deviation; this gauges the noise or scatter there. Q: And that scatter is 0.5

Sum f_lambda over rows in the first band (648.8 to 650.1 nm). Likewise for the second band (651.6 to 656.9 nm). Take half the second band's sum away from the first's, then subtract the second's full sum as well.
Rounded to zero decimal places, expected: -418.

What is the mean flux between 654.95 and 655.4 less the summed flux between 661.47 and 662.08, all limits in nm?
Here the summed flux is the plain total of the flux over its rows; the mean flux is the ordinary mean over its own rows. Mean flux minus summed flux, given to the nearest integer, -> -22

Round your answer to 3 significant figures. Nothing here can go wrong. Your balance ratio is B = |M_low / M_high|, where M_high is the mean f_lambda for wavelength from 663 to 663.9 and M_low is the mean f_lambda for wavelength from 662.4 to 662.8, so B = 1.07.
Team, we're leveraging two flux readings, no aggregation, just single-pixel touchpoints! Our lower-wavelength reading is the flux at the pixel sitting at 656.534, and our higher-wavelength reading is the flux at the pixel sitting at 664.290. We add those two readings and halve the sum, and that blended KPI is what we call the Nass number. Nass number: 11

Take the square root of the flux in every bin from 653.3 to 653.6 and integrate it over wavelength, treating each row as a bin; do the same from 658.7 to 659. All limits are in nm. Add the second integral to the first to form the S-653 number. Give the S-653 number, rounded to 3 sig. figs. 1.74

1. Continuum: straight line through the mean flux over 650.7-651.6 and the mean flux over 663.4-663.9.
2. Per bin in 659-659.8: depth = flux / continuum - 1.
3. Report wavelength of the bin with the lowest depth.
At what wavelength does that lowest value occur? 659.109 nm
